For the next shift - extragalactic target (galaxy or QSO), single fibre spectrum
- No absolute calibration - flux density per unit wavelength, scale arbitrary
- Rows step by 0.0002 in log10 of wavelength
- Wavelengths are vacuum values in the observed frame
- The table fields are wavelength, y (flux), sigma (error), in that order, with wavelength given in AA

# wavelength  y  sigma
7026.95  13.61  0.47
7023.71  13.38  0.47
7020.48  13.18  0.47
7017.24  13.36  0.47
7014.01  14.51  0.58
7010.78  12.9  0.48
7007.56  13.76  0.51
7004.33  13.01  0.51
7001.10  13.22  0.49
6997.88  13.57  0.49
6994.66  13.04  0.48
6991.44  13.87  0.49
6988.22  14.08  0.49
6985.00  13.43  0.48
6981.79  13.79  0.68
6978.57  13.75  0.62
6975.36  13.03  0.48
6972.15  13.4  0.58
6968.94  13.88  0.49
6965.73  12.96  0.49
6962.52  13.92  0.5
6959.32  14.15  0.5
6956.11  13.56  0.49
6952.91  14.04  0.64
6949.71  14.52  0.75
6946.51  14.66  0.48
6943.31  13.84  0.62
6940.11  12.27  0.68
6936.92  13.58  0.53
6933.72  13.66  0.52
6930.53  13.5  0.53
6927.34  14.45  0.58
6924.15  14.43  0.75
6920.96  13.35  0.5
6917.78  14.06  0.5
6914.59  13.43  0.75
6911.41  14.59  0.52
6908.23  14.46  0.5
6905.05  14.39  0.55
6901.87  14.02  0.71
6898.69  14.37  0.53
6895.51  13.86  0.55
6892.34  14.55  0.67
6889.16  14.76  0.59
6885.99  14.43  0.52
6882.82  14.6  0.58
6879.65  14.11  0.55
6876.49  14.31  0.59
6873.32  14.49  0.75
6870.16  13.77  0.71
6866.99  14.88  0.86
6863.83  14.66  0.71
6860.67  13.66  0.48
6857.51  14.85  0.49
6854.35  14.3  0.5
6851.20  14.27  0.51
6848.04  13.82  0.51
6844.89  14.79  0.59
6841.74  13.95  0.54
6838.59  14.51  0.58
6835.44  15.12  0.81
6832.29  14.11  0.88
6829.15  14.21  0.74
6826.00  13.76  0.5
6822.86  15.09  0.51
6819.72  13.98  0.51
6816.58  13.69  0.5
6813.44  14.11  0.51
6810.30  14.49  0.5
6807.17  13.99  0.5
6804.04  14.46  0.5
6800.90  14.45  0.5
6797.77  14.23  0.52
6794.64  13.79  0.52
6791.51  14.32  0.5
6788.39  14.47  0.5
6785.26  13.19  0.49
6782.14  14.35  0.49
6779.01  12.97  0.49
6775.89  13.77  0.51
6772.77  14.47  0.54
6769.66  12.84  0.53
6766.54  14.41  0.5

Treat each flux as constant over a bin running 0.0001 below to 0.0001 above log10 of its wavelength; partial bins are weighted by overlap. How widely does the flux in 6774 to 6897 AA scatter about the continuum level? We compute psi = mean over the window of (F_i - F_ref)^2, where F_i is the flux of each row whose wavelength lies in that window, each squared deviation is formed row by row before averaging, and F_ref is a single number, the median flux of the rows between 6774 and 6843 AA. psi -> 0.22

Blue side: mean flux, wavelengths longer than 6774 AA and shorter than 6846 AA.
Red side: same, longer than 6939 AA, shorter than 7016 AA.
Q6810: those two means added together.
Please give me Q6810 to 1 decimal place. 27.8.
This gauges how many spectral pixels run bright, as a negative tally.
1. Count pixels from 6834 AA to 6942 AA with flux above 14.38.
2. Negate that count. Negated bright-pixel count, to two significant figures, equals -16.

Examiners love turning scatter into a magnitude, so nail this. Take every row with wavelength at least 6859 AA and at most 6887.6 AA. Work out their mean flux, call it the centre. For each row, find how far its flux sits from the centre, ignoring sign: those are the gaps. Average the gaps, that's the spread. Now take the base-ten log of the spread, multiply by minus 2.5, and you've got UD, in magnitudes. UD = 1.2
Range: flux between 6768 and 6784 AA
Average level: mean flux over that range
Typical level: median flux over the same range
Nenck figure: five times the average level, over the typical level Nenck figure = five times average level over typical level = 4.97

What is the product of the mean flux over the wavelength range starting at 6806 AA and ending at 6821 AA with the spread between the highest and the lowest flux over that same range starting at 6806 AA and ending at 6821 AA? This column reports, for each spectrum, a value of 11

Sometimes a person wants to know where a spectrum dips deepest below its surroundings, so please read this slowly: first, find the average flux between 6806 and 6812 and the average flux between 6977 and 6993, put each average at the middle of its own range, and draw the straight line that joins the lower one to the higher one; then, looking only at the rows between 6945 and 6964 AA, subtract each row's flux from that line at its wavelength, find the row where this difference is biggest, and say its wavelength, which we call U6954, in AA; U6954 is 6956.11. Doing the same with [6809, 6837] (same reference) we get 6816.58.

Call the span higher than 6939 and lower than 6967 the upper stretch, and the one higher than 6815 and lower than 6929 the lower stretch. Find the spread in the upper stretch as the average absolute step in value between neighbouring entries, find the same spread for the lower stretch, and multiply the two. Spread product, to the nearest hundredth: 0.37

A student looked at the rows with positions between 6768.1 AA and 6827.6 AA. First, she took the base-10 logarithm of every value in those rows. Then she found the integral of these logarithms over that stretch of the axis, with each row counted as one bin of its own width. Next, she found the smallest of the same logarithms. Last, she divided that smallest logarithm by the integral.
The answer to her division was 0.016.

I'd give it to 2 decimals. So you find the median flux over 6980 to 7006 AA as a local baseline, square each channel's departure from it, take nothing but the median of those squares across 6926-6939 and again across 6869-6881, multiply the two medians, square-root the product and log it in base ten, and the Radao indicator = -1.04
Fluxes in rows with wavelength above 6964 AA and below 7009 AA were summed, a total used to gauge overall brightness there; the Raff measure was 189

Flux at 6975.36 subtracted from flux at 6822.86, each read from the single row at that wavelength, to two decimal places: 2.06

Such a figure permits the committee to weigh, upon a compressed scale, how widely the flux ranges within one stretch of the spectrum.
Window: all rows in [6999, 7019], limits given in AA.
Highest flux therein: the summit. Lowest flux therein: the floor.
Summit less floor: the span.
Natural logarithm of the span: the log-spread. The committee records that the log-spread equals 0.5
